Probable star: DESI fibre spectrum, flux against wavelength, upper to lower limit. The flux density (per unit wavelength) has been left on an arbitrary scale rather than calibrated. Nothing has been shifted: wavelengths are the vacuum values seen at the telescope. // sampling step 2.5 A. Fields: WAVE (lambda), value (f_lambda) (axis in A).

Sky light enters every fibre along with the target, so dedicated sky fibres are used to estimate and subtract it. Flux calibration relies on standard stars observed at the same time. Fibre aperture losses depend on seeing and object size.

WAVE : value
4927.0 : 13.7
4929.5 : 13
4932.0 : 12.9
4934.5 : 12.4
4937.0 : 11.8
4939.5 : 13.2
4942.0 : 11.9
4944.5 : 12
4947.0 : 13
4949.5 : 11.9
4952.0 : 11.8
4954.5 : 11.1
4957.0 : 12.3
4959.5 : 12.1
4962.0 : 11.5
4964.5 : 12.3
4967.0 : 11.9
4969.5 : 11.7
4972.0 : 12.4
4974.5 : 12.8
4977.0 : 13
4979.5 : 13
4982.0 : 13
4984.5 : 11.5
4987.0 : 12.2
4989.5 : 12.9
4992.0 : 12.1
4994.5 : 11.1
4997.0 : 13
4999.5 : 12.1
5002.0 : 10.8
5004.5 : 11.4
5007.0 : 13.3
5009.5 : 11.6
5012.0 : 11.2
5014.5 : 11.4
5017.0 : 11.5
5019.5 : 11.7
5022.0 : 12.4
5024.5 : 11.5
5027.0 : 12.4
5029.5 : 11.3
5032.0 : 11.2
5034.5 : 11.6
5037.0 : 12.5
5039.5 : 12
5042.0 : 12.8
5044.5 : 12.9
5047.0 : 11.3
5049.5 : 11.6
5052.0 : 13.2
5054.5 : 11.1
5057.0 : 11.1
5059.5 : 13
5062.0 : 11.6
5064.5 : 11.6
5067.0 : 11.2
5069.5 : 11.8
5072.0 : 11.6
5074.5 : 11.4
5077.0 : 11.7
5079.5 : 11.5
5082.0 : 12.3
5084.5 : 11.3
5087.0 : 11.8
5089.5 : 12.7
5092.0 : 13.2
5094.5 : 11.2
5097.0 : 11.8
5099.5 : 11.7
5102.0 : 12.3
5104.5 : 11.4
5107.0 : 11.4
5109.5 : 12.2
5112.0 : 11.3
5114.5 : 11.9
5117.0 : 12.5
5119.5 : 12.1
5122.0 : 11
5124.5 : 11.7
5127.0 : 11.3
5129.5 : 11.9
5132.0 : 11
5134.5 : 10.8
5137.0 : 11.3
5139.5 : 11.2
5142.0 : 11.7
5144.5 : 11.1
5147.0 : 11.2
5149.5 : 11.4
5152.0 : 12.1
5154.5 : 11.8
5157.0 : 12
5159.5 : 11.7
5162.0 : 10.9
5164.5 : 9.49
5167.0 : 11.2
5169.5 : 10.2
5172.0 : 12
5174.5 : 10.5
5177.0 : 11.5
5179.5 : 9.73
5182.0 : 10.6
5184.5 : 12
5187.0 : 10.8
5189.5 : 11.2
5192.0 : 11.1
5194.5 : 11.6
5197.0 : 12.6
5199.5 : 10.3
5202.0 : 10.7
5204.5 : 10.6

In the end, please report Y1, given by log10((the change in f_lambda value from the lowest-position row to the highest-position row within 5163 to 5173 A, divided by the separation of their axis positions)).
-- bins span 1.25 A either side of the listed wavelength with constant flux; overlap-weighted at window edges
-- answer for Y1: -0.48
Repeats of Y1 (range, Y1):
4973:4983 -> -1.57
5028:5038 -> -0.80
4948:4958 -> -1.27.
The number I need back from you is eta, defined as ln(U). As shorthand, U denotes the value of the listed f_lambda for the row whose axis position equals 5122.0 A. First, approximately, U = 11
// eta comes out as 2.398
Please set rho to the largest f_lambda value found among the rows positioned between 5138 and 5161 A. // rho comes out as 12.1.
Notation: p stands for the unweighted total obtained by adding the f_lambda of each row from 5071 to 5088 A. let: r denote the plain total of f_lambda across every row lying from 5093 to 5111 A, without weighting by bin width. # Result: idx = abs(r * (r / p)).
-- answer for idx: 82.4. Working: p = 81.6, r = 82.0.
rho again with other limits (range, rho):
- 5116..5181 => 12.5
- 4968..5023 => 13.3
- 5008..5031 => 12.4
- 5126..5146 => 11.9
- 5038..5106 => 13.2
